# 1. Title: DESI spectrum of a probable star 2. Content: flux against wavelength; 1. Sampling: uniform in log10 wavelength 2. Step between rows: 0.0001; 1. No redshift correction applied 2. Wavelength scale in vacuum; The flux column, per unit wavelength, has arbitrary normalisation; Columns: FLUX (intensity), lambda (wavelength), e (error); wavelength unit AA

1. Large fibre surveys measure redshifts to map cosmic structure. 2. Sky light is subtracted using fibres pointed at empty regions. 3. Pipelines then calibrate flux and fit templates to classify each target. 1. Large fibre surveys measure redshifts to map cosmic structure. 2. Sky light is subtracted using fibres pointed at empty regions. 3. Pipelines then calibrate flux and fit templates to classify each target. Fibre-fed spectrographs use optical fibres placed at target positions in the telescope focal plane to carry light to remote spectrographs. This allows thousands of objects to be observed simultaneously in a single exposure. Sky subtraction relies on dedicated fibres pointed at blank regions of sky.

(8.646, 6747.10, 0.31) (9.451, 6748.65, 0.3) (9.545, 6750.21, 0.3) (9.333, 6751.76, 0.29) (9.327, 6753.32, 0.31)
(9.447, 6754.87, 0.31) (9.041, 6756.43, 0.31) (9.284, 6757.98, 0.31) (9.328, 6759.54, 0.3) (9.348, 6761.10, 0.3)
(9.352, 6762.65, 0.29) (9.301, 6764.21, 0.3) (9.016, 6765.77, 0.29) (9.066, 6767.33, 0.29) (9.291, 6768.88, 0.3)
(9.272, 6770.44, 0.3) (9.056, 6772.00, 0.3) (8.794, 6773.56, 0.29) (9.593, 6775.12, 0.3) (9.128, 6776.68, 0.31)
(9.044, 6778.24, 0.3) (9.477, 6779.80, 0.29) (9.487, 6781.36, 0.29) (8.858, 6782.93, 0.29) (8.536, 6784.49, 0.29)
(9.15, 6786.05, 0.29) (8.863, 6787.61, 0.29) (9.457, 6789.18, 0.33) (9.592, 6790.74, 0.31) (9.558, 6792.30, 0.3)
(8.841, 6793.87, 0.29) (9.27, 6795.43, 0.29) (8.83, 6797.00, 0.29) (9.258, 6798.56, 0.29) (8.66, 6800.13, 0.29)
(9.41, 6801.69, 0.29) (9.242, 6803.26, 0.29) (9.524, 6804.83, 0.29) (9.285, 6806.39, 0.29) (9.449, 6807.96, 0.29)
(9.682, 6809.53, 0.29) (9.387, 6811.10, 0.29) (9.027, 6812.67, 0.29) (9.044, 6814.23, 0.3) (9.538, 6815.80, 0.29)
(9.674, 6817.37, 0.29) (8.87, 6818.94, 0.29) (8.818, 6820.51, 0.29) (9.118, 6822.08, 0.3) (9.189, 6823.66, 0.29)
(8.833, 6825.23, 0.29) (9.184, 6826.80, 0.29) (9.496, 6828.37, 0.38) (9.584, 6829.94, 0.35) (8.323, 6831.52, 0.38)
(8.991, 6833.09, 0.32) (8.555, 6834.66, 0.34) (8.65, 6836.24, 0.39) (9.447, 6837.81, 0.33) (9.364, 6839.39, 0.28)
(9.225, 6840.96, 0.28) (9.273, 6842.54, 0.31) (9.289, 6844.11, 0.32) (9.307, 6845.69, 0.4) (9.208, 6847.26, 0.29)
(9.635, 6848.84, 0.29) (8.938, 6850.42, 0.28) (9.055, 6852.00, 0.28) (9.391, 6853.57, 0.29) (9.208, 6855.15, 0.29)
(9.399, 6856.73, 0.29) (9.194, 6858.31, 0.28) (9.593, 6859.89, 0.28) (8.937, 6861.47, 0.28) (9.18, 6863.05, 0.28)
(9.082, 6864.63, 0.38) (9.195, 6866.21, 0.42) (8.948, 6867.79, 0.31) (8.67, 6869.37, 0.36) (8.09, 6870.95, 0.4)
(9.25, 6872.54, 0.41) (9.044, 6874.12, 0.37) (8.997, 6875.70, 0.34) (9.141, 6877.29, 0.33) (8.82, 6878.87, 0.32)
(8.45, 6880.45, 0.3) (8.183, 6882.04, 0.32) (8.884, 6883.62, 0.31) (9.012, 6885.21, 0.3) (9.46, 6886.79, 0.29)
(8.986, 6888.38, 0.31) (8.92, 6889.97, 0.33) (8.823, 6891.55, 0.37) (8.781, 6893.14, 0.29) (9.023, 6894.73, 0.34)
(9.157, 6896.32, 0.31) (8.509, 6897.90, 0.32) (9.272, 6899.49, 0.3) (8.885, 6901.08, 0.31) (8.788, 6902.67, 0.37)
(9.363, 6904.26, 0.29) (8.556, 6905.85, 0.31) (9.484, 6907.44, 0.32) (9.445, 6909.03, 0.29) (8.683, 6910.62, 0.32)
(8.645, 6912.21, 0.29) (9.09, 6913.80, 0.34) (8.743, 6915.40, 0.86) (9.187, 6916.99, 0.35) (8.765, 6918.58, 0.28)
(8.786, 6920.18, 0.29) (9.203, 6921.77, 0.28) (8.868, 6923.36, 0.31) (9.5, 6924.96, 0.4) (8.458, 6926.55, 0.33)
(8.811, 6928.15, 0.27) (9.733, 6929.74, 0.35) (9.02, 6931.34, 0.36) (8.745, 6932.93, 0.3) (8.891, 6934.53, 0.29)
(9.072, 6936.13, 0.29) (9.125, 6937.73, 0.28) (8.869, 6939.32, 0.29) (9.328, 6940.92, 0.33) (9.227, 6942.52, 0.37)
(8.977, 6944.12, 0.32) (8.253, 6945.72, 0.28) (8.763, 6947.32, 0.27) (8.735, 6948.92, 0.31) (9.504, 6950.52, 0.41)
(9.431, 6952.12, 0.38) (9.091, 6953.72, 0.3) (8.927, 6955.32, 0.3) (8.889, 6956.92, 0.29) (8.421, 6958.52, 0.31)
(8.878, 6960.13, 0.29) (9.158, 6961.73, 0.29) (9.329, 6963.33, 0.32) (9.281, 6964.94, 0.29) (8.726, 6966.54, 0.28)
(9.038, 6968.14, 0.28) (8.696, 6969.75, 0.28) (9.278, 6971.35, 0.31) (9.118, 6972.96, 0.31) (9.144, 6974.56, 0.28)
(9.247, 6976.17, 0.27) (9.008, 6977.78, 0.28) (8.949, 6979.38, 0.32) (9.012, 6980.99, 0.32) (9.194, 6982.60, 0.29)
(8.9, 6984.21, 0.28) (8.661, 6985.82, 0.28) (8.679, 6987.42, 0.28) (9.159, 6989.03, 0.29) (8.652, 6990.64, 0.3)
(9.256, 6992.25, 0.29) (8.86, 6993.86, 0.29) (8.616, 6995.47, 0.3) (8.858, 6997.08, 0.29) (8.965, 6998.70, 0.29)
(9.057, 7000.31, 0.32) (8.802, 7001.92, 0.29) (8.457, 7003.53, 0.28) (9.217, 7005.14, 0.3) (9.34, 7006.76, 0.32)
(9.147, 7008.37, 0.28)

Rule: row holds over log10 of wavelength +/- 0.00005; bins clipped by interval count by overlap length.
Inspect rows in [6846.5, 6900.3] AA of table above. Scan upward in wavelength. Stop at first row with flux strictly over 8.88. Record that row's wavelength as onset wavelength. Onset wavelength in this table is 6847.26 AA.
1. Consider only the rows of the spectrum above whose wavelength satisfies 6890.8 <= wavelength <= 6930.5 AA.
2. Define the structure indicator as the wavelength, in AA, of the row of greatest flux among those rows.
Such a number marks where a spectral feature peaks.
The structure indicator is 6929.74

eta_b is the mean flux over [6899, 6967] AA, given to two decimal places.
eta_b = 9.00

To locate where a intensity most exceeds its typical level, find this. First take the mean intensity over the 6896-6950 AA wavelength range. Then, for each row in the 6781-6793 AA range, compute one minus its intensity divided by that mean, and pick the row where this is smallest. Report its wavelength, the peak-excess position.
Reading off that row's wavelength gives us 6790.74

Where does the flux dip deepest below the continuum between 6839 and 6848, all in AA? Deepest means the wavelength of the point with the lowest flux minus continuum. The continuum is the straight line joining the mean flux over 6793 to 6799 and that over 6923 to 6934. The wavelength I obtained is 6847.26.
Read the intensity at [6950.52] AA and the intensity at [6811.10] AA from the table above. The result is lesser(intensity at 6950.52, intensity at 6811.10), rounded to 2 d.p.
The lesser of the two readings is 9.39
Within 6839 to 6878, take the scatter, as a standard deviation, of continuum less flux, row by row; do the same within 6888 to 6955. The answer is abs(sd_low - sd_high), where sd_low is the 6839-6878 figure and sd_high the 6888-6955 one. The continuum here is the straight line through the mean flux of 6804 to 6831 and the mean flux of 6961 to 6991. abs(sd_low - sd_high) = 0.03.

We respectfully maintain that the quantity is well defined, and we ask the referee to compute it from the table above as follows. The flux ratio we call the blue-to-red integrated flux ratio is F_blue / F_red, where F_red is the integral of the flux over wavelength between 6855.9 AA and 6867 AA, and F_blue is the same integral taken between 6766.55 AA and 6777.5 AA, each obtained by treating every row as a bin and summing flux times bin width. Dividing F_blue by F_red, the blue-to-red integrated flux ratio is 0.98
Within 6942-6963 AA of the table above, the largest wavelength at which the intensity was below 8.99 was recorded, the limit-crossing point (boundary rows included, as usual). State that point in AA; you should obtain 6960.13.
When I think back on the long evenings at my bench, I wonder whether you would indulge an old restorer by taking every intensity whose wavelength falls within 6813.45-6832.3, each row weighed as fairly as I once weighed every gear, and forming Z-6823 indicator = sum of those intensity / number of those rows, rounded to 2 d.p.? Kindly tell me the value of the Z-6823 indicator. 9.14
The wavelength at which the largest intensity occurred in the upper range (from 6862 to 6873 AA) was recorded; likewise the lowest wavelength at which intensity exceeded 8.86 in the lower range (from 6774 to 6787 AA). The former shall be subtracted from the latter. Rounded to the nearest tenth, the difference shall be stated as -97.4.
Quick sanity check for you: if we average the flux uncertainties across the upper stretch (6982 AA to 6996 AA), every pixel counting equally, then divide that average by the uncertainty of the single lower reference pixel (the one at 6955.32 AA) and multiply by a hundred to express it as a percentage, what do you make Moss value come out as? 96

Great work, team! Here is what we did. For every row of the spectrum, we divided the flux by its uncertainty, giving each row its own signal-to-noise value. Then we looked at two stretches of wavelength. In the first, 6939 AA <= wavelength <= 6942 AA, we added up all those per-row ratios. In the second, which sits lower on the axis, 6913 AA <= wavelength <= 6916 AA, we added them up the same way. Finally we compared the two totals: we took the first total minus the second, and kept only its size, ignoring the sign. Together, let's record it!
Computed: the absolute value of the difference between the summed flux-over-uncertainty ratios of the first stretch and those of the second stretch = 22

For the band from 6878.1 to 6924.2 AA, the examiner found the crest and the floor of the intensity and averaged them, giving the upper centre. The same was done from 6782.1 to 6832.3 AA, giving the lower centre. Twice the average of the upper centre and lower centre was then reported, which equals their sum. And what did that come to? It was 17.8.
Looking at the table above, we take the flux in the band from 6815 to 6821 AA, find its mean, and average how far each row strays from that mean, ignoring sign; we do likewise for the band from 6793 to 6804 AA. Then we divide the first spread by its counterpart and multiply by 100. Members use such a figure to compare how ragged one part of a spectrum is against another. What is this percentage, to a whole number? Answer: 150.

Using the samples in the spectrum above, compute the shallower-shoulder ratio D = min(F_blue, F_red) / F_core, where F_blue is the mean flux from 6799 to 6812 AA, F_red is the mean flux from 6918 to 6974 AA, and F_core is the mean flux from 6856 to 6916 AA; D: 1.00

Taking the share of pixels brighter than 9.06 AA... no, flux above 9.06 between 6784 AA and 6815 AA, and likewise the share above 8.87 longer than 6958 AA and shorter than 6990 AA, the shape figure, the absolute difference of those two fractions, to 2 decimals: 0.10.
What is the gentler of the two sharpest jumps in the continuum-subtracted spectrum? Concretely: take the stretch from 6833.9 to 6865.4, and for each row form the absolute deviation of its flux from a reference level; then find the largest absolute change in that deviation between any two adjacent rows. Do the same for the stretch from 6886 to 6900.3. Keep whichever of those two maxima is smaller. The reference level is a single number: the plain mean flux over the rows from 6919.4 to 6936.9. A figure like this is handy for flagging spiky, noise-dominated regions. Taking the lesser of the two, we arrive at 0.43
